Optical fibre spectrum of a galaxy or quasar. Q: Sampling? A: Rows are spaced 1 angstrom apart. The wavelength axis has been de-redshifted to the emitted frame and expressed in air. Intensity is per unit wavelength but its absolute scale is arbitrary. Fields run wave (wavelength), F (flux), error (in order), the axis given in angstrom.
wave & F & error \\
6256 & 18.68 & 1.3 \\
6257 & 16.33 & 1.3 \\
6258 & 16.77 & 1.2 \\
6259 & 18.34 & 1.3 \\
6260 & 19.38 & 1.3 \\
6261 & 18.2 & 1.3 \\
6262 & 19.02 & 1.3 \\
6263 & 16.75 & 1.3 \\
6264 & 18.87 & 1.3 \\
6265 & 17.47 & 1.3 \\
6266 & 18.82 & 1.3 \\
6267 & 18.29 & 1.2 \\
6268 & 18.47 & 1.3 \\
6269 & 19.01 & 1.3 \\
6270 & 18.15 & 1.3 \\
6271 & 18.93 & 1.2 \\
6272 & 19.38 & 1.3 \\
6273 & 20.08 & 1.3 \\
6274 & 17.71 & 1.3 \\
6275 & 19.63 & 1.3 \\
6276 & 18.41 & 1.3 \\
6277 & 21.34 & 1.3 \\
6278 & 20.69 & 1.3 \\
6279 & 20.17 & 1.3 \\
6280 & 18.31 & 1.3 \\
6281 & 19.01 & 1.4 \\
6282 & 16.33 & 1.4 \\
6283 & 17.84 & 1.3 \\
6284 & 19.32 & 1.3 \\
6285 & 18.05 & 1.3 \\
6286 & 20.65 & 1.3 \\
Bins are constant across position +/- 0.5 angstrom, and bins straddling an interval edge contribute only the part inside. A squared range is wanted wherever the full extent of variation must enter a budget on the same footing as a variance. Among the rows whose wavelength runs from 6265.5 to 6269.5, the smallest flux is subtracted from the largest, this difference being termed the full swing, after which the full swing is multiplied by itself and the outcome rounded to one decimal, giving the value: 0.5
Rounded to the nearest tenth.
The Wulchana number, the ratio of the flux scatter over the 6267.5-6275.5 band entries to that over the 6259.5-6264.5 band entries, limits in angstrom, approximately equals 0.8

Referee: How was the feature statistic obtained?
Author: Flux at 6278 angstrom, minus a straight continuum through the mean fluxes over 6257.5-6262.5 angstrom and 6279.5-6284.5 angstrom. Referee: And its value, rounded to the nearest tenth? 2.5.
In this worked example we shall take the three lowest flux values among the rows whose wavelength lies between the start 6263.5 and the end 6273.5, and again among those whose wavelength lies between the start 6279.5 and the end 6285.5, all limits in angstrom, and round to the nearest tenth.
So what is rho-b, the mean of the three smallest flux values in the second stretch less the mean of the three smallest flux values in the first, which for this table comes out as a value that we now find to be -0.6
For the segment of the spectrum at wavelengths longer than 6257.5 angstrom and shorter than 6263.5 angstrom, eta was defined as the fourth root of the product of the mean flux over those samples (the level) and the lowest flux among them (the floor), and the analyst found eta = 4.17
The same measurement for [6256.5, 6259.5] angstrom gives 4.09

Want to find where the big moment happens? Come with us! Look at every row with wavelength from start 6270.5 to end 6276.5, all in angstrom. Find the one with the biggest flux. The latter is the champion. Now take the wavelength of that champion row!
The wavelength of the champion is 6273 angstrom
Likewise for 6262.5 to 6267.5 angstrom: 6264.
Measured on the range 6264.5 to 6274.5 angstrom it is 6273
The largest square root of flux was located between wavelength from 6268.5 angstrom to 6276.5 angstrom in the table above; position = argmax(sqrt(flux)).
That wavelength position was 6273 angstrom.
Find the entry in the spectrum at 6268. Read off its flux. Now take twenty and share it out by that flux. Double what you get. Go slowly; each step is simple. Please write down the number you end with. 2.17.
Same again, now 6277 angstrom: 1.87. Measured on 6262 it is 2.10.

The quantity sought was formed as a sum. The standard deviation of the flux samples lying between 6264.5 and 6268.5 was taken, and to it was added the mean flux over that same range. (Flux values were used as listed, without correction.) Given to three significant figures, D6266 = 18.8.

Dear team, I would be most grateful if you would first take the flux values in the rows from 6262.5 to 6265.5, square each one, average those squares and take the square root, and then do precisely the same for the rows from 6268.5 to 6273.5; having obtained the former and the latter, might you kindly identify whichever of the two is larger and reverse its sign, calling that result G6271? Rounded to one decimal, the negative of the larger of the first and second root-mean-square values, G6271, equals -19.1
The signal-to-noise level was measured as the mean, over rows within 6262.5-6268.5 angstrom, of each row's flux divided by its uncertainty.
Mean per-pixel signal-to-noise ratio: 14.1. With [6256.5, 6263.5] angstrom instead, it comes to 13.9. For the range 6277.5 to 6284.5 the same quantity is 14.2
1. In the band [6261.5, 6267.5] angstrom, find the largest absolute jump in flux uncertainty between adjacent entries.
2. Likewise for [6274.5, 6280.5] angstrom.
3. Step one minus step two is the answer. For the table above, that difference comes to 0.10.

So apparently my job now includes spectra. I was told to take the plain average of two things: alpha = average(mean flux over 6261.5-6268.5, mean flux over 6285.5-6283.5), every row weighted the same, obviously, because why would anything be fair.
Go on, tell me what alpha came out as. 18.5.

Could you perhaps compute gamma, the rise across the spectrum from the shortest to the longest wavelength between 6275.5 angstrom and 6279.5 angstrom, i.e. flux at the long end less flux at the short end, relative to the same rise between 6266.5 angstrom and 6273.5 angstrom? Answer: 1.0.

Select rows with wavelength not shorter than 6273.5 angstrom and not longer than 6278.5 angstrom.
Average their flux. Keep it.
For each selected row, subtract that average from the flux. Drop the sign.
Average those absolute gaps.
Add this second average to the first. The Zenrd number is 20.8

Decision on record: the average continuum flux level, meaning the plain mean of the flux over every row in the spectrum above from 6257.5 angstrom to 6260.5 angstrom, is 18.2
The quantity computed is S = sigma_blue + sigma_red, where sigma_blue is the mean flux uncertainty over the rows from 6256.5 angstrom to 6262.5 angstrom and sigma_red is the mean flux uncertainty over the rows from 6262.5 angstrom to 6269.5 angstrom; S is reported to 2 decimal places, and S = 2.57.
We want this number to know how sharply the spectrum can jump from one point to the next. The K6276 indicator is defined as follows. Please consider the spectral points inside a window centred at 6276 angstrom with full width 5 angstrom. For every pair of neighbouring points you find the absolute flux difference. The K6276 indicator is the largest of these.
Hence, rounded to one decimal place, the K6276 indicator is 2.9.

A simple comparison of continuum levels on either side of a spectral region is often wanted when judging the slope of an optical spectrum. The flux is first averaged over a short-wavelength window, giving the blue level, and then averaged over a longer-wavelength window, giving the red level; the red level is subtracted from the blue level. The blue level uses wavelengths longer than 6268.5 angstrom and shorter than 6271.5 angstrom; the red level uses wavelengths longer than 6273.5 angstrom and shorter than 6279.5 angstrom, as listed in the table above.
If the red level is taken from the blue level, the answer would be -1.0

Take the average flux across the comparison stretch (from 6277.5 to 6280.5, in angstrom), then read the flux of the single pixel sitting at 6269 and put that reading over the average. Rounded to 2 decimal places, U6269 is 0.96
